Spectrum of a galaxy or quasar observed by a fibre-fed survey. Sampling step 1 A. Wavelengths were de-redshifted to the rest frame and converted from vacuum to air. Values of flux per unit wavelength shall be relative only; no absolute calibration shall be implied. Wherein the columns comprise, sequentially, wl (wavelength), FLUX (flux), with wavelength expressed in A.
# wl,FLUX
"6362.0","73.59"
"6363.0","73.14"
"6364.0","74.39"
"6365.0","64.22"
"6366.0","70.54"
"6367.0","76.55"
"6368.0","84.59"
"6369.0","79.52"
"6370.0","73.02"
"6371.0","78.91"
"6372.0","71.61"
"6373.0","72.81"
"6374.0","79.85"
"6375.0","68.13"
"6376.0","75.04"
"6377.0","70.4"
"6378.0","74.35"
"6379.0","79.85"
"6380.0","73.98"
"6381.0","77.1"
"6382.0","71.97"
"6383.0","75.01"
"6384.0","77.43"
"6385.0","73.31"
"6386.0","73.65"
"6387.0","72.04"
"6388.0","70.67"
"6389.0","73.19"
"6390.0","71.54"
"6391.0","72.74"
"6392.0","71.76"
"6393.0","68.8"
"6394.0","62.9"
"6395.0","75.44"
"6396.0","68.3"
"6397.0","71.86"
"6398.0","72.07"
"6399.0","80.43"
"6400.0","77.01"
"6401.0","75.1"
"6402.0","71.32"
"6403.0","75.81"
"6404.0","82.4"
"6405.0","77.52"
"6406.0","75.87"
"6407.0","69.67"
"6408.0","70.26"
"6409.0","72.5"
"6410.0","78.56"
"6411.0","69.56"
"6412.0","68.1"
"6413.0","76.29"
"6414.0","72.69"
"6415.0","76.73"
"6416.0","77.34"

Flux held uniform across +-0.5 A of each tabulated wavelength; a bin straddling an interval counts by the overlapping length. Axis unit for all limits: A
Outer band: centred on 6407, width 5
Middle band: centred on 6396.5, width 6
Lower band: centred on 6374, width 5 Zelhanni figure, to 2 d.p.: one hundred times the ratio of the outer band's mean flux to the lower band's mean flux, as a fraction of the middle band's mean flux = 1.39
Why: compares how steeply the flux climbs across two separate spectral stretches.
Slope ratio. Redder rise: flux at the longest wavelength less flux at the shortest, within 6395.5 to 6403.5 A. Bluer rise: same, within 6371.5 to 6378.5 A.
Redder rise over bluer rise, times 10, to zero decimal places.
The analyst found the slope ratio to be 27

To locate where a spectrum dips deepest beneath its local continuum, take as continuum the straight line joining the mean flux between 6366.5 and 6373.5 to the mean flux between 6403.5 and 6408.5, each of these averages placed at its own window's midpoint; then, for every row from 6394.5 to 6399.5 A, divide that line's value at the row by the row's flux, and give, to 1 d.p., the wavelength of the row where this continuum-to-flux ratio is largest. 6396.0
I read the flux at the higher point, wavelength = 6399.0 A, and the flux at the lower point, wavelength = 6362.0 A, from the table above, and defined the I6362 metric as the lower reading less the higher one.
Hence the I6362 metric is -7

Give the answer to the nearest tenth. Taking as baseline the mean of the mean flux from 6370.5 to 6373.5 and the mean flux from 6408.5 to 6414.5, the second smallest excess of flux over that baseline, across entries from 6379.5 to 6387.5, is -1.7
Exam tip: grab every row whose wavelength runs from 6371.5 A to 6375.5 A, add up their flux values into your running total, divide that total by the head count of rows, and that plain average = 73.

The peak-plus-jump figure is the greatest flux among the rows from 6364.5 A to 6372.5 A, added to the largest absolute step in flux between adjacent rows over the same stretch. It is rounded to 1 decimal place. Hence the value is 92.6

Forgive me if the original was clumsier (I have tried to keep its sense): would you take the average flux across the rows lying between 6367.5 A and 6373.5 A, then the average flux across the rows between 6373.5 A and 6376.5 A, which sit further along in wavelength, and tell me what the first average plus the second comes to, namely 151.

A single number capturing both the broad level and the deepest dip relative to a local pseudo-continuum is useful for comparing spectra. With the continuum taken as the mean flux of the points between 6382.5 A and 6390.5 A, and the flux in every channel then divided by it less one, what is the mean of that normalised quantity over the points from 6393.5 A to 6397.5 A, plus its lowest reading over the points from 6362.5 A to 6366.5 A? -0.18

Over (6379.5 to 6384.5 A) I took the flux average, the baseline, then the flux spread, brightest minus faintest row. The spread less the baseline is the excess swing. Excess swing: -70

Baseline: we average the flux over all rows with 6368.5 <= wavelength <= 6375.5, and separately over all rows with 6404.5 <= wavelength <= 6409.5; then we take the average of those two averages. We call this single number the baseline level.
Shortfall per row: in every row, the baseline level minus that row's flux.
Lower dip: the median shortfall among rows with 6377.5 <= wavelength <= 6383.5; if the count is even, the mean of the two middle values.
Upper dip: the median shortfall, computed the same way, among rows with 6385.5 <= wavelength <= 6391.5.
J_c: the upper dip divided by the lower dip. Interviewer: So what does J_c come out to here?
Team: -2.4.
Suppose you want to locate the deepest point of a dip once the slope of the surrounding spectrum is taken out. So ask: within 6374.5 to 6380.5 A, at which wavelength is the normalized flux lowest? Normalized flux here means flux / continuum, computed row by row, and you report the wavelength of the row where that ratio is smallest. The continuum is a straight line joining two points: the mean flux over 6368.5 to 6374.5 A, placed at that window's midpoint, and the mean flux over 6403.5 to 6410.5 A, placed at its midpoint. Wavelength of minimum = 6375.0 A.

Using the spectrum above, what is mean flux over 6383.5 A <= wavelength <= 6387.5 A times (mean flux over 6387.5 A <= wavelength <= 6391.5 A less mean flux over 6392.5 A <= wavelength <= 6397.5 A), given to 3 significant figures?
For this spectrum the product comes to 191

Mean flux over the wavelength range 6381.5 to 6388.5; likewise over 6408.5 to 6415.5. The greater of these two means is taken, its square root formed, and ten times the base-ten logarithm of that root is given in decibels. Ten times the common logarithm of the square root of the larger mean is 9.33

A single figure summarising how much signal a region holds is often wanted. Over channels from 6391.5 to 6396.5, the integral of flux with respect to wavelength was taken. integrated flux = 347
